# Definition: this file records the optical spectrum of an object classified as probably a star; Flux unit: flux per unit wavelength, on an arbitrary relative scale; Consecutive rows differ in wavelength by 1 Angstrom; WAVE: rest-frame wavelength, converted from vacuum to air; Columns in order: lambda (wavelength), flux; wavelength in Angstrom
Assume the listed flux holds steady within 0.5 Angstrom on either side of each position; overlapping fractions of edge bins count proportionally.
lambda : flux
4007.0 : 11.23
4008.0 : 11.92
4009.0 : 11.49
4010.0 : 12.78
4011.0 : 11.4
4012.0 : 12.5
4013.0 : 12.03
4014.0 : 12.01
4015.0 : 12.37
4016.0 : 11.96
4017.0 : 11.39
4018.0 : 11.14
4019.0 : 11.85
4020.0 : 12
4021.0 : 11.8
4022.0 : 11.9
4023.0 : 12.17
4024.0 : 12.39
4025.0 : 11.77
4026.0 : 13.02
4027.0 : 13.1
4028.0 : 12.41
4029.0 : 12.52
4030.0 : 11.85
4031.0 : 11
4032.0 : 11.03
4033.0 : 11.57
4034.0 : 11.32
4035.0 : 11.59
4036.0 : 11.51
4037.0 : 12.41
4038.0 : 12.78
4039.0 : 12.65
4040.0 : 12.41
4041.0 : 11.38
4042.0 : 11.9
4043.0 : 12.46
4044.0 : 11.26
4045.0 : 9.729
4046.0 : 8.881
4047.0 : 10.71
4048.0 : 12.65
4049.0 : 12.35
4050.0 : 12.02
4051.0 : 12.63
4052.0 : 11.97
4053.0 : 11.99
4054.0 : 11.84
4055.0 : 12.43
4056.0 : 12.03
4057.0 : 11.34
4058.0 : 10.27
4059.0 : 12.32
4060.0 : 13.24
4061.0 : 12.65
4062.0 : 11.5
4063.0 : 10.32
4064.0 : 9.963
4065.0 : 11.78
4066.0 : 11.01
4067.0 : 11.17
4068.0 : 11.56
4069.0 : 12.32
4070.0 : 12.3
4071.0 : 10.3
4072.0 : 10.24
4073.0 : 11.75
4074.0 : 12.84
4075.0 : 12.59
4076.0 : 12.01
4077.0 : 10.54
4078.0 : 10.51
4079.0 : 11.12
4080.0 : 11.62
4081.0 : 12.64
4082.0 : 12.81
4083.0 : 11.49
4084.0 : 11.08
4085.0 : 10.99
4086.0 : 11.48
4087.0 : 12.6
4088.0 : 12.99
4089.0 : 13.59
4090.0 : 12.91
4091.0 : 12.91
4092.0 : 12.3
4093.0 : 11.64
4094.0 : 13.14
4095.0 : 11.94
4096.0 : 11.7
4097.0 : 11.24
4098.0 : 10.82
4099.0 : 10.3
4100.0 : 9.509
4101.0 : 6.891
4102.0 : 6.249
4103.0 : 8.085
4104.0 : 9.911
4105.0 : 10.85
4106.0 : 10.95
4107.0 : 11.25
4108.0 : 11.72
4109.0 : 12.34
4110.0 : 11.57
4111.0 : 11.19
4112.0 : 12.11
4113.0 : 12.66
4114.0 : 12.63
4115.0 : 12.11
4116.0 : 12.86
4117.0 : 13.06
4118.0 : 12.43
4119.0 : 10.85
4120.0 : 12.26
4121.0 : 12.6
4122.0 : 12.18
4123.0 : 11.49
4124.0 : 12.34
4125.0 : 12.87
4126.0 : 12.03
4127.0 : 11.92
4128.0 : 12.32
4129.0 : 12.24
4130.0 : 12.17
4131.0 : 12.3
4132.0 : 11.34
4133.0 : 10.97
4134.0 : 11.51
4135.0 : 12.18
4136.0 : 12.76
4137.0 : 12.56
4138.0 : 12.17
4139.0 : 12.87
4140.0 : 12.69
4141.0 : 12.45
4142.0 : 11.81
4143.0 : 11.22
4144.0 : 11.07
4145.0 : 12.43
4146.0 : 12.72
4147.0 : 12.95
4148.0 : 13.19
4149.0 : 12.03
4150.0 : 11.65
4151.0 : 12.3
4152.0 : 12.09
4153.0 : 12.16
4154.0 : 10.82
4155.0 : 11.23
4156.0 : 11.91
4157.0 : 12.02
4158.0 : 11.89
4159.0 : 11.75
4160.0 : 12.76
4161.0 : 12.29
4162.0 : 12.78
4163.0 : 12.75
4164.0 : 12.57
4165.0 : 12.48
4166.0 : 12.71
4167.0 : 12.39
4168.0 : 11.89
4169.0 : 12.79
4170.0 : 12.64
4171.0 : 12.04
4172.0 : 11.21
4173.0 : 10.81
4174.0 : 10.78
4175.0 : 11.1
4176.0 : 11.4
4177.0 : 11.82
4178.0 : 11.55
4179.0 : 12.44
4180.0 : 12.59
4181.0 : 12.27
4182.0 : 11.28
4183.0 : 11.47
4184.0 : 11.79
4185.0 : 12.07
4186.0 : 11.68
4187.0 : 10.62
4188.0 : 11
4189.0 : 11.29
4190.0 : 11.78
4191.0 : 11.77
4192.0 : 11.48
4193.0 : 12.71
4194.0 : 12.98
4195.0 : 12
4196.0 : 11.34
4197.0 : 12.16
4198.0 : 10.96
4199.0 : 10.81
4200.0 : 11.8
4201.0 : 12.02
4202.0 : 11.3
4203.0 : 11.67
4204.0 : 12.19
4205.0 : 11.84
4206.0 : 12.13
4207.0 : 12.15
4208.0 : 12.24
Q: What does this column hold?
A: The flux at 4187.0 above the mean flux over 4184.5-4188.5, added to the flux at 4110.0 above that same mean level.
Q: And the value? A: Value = -0.5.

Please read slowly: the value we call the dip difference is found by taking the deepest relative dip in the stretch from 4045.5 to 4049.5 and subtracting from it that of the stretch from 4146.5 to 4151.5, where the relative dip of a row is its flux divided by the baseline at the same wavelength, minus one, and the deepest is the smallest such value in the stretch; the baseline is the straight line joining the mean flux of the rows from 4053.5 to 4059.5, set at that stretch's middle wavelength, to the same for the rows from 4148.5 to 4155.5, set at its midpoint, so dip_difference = -0.23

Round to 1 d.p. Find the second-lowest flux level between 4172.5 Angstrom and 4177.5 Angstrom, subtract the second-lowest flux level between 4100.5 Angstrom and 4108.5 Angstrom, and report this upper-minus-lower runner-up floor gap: 3.9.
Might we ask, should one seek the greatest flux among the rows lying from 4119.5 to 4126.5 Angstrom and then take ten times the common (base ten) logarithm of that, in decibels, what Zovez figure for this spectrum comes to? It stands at 11.1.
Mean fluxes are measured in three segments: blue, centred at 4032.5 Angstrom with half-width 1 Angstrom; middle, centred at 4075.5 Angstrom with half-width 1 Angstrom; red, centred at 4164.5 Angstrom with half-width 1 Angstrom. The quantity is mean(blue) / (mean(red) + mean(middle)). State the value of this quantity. 0.46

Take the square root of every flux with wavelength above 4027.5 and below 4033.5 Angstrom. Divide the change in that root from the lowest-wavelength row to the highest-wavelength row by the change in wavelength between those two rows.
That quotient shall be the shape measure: -0.024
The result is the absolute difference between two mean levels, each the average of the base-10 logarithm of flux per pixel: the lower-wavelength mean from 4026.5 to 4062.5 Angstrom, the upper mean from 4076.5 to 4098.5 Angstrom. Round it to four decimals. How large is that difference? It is 0.0033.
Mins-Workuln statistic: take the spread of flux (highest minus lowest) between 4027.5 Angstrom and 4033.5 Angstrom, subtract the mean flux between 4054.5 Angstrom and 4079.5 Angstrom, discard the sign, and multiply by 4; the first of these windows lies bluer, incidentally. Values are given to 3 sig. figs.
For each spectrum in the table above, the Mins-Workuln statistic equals 40.0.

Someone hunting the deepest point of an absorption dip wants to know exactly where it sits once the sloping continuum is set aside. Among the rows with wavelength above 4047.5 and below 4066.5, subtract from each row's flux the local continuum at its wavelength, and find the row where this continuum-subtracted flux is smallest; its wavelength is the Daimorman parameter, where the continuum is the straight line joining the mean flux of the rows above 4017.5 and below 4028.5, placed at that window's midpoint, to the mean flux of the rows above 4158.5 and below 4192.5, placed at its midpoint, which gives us 4064.0 Angstrom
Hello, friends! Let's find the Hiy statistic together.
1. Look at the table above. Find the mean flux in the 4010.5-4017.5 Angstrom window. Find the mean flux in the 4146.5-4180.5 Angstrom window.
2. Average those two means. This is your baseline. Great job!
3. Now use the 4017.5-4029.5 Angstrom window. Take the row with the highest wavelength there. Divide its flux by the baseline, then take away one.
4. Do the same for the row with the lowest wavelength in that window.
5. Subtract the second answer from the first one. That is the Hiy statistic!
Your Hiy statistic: 0.11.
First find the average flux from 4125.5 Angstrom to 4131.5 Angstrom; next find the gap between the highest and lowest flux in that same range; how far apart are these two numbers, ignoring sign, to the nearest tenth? 11.8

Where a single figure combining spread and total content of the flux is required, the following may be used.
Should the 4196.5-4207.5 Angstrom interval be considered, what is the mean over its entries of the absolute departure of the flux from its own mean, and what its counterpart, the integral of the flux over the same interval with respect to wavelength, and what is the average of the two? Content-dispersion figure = 64.7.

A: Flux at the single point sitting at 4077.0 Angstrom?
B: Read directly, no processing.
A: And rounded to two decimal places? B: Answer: 10.54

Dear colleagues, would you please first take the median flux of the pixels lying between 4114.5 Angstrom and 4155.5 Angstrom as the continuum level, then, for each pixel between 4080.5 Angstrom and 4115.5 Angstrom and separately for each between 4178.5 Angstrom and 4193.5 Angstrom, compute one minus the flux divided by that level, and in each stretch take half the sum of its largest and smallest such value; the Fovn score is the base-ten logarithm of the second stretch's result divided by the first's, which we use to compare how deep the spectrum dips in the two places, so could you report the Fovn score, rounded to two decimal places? -0.64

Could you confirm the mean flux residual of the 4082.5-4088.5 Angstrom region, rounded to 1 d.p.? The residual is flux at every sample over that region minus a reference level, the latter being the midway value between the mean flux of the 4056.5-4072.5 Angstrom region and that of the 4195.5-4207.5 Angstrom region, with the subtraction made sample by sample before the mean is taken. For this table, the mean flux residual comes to 0.2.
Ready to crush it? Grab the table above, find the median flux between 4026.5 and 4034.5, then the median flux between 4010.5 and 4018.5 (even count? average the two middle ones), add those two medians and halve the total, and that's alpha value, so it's 11.8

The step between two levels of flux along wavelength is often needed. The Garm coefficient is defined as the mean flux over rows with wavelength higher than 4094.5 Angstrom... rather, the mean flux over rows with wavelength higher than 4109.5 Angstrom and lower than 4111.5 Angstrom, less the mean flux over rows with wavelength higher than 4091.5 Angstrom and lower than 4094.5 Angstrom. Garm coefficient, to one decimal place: -1.0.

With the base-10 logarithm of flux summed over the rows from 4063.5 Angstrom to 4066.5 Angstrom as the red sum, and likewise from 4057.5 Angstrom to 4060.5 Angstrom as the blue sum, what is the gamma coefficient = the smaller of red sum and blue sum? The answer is 3.11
